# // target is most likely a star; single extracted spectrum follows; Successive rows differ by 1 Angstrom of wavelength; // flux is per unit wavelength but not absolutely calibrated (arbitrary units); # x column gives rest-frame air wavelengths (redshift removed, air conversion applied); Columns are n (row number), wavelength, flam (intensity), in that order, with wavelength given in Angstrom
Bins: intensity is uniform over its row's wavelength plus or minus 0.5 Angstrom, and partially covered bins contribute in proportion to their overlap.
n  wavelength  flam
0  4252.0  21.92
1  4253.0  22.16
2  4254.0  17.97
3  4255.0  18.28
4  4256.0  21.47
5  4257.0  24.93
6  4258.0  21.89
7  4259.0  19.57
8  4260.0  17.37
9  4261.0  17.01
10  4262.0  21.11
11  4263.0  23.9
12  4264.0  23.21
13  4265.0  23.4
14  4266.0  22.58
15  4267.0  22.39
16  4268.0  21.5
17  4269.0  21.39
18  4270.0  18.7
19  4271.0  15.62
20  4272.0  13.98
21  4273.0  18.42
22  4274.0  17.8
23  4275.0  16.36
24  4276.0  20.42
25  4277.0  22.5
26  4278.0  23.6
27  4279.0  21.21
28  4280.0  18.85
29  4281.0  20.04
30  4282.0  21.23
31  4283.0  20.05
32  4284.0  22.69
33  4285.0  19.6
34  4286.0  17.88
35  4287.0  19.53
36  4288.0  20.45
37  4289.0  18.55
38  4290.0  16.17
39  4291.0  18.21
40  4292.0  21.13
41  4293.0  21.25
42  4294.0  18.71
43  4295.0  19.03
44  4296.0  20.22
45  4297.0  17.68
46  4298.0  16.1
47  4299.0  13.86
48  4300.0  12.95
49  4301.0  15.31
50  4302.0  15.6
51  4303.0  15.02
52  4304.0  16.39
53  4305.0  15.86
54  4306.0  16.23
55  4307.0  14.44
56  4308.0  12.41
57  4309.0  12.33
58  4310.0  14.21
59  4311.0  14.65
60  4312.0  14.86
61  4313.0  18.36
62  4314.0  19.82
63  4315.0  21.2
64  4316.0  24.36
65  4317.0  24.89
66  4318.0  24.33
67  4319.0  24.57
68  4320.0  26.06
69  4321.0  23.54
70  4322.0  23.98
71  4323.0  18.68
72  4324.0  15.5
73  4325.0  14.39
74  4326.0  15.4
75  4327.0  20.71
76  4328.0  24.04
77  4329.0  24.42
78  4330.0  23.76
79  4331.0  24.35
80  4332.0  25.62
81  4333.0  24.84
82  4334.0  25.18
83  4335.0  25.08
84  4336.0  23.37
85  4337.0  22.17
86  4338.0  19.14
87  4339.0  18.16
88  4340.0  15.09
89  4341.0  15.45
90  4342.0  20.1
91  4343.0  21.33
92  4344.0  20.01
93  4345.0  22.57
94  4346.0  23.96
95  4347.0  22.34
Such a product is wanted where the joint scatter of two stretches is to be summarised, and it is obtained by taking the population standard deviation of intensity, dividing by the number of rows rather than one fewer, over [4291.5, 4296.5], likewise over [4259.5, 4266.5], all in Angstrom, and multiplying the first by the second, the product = 2.8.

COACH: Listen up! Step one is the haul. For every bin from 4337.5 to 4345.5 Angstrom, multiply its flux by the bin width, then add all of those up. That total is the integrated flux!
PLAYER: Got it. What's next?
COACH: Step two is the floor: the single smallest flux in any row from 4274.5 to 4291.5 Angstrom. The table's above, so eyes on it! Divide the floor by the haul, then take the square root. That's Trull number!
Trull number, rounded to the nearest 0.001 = 0.326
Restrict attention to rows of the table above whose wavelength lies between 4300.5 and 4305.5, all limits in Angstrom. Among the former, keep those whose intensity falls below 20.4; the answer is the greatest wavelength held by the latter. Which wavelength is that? 4305.0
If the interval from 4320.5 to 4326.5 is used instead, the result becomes 4326.0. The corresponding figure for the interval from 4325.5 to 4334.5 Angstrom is 4326.0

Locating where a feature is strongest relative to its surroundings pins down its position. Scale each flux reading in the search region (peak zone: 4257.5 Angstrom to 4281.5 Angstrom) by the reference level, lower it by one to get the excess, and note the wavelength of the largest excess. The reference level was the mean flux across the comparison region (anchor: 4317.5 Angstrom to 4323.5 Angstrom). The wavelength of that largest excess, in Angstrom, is 4263.0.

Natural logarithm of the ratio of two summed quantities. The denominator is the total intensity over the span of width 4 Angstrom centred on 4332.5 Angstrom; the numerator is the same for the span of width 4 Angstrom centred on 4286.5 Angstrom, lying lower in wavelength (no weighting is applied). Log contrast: -0.26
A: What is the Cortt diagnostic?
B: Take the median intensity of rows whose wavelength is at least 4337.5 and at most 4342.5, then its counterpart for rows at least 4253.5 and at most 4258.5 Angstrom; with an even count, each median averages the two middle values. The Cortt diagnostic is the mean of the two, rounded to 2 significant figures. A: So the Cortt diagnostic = 20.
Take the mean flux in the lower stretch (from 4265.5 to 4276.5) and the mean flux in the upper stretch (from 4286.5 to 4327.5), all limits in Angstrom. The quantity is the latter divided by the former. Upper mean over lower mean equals 0.96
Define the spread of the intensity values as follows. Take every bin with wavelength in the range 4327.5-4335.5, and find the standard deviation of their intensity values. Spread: 0.6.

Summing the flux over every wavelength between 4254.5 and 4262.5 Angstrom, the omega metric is 162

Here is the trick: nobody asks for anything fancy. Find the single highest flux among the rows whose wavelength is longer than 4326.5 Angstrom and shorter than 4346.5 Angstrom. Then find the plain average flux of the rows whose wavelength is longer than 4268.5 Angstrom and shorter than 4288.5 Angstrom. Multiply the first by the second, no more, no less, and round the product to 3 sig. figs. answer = 500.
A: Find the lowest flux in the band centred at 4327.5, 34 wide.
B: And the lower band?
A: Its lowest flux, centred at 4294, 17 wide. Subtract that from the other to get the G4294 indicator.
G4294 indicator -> 1.4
